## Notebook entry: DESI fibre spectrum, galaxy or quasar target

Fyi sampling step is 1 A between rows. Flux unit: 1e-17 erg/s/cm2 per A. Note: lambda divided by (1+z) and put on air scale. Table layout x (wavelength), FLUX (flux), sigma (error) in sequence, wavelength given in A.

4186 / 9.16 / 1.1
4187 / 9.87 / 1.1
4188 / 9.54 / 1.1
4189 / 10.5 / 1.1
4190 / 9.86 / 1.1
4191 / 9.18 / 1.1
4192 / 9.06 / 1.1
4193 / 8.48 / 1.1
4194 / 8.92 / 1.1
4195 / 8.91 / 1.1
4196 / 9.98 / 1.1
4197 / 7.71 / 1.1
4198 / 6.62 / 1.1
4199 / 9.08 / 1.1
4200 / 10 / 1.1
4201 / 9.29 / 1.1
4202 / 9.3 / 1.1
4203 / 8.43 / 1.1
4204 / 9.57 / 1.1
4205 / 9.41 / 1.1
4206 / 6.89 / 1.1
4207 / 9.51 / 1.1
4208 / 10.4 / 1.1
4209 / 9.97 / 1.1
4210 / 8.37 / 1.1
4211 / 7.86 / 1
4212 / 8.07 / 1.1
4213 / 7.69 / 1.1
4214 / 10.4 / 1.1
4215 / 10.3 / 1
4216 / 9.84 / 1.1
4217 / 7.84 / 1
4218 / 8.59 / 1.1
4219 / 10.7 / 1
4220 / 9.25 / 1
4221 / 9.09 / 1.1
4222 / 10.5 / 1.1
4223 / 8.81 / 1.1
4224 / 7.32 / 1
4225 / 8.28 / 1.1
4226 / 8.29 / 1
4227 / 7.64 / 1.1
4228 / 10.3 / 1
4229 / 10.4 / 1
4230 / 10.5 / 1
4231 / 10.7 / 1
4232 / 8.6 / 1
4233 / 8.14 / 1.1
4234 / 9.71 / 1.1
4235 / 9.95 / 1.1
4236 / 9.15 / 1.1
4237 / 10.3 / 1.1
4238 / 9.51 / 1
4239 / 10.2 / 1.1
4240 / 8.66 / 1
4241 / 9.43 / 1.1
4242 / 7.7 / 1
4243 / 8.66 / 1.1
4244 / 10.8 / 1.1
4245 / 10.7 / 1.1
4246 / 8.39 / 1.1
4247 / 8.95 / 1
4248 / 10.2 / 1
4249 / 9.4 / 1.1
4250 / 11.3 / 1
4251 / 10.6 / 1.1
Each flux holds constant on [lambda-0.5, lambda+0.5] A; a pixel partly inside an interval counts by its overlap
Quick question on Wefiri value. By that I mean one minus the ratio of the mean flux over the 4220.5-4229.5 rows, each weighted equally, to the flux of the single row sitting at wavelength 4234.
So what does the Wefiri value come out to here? 0.08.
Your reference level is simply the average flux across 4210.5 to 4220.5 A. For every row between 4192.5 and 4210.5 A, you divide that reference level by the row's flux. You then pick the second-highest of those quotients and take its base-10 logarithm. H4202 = 0.12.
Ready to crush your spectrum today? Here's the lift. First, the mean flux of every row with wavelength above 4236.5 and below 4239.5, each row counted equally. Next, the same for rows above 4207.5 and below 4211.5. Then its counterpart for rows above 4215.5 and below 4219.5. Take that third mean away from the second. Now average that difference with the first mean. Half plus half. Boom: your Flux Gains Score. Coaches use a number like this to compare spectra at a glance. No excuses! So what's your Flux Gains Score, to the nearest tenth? 5.0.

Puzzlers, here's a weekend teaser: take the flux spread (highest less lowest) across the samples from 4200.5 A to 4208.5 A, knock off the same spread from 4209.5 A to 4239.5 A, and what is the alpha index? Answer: 0.13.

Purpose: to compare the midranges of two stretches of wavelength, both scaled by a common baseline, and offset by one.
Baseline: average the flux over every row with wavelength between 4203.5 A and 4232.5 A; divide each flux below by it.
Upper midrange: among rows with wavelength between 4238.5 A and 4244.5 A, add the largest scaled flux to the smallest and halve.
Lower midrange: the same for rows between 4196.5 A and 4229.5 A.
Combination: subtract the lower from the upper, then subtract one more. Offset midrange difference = -0.94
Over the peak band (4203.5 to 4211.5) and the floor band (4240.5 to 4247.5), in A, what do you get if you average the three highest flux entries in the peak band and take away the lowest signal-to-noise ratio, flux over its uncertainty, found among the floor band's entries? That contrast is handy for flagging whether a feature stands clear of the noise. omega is 2.35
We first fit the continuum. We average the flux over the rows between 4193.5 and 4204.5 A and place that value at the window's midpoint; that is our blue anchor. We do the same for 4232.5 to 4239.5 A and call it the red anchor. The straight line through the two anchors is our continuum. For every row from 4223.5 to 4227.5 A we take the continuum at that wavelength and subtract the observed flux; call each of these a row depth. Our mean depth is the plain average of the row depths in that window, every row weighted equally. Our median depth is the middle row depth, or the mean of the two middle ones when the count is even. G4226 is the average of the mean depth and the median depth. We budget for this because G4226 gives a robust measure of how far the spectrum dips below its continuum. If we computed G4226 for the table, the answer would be 1.46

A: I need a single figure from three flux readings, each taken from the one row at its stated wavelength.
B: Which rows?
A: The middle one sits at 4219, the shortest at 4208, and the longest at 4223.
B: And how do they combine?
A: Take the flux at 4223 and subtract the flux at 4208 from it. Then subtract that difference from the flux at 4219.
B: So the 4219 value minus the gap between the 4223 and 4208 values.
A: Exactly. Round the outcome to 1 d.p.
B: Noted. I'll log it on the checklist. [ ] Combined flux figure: 12.3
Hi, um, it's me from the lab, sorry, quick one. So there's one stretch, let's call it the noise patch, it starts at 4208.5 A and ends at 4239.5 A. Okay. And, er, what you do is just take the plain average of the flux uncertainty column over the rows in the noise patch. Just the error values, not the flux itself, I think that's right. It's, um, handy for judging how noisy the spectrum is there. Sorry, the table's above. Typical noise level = 1.06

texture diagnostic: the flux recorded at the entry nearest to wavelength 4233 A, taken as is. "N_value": 8.14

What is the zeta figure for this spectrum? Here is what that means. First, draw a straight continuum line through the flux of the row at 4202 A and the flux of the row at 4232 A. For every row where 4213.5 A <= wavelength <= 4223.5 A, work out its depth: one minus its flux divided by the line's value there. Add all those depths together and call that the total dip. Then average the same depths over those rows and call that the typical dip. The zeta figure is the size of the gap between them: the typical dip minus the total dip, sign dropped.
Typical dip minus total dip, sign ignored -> 0.6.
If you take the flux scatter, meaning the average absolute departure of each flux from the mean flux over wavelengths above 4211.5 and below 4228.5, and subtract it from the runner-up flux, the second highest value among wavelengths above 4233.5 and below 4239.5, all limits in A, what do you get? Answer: 9.2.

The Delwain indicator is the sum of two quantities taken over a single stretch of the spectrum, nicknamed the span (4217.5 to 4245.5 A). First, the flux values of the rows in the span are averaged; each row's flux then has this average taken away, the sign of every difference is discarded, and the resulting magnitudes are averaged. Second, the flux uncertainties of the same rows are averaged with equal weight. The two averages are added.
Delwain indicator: 1.97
